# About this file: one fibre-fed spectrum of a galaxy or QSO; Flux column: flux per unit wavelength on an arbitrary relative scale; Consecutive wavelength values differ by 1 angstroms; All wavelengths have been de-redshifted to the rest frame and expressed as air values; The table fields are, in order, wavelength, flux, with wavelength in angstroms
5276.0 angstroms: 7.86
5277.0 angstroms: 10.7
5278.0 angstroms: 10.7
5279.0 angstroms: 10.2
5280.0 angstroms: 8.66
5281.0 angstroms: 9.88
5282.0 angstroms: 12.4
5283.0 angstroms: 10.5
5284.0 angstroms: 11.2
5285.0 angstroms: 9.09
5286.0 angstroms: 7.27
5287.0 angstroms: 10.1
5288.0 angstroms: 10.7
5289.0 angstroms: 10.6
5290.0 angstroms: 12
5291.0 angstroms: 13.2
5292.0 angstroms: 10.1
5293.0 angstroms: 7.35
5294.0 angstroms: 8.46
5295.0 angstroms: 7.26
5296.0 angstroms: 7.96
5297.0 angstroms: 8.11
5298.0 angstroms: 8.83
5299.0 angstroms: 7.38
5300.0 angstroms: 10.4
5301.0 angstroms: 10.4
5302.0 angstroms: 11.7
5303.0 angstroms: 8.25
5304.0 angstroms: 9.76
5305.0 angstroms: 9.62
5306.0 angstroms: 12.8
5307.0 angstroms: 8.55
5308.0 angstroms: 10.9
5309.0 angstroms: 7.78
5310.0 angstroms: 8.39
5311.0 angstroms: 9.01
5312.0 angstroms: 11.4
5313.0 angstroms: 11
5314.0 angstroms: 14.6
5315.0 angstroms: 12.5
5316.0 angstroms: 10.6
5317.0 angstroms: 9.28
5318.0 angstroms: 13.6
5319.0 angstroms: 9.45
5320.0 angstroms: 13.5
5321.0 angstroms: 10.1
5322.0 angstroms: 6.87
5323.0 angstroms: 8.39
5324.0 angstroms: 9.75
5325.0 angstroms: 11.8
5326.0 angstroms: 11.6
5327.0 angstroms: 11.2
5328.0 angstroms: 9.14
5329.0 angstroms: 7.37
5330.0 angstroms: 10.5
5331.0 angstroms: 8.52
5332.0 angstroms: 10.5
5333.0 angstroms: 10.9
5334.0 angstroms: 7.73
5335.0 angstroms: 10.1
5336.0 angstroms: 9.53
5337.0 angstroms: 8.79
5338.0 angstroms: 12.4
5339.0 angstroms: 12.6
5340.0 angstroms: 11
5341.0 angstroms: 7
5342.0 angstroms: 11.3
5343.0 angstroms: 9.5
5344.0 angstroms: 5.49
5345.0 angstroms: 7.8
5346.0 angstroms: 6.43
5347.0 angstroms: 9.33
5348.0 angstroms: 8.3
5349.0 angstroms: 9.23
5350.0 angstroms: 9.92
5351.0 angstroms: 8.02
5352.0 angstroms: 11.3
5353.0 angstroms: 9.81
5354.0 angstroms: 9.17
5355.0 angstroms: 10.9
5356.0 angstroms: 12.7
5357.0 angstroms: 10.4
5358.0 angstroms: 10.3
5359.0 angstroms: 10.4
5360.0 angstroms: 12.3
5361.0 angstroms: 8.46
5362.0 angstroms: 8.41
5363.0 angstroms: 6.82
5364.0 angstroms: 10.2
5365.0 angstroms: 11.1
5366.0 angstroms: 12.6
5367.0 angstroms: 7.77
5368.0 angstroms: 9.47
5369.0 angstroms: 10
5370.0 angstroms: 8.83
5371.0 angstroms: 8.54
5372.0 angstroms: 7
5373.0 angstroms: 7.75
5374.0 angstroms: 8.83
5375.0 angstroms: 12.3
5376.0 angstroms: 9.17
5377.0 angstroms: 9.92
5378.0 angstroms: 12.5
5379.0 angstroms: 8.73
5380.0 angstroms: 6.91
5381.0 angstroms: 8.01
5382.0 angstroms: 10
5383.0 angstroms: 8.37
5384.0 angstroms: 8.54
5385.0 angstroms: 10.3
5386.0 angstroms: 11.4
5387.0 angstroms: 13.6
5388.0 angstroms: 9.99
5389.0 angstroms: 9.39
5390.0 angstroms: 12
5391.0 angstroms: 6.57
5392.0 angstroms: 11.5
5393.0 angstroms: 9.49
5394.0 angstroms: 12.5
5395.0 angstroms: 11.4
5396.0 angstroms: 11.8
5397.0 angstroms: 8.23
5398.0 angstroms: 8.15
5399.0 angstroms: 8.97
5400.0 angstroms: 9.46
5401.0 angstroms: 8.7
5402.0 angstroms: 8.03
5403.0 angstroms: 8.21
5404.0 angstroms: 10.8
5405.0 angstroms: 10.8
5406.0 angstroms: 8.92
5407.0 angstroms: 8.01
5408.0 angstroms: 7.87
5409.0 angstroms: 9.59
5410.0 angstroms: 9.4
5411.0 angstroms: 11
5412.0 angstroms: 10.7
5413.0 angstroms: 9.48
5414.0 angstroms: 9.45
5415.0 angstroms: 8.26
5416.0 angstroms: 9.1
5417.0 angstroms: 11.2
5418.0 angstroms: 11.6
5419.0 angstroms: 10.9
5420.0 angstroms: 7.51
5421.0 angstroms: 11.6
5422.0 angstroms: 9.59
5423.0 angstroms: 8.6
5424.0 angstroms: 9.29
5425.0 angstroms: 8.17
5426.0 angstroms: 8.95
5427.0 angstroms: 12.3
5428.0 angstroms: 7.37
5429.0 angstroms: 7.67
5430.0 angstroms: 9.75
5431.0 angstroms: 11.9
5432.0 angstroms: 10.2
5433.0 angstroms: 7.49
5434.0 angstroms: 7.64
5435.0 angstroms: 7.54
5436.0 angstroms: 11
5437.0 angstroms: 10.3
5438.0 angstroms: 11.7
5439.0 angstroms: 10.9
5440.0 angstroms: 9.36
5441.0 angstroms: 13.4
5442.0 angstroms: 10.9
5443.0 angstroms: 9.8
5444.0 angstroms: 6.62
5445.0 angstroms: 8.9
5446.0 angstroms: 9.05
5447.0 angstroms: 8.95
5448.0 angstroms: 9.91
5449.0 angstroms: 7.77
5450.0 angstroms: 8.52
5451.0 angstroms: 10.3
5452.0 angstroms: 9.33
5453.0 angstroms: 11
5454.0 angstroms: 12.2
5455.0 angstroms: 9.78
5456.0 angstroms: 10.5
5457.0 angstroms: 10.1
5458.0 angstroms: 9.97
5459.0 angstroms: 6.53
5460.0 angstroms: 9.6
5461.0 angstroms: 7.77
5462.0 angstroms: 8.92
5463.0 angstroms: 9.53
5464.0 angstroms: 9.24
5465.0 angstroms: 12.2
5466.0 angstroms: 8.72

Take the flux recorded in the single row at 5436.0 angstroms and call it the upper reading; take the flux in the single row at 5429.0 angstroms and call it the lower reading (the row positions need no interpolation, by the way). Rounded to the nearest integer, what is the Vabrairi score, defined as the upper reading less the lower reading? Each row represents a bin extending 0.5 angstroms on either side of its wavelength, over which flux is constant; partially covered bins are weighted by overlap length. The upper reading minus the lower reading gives 3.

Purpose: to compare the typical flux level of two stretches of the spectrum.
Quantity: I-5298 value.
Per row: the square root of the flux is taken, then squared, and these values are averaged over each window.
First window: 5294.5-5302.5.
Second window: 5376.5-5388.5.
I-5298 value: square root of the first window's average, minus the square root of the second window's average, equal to -0.14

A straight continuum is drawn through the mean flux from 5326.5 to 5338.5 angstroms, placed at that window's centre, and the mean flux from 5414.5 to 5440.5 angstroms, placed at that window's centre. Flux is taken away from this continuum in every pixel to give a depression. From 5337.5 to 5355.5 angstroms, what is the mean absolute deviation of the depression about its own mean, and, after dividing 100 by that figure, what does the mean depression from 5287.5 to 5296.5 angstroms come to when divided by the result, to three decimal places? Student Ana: 0.001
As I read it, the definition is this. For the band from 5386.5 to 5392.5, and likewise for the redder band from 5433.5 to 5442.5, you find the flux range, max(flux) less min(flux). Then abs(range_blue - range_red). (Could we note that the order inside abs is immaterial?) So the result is 1.2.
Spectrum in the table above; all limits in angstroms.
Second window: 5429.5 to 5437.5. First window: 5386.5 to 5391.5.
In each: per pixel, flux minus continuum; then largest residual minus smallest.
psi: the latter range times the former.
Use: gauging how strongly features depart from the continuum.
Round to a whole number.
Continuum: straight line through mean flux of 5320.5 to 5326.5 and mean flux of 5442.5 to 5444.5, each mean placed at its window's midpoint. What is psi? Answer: 31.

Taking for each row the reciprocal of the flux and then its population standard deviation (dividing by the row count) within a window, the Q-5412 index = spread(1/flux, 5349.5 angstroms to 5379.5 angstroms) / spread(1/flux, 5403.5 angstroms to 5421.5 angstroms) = 1.2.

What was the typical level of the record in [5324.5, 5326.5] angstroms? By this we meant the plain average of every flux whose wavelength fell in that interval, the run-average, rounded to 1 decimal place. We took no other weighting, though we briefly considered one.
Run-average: 11.7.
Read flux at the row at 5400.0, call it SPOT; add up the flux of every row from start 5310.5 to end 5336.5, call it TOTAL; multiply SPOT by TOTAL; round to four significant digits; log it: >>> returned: 2544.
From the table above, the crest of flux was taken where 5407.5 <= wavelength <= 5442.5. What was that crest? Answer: 13.4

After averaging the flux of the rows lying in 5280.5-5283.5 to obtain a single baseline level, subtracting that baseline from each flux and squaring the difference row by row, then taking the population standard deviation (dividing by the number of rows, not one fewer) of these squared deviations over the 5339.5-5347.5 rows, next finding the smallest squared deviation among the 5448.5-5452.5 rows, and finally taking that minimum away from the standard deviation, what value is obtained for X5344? 9.8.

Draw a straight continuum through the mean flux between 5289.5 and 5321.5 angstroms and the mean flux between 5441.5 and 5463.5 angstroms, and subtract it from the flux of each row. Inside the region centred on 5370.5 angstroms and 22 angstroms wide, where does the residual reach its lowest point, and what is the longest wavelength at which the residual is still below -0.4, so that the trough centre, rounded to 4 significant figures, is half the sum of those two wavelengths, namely 5372 angstroms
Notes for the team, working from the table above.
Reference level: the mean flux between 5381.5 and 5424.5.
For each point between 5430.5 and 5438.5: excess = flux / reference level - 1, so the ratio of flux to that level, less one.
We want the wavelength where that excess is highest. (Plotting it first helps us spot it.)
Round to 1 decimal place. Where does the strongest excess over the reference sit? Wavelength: 5431.0 angstroms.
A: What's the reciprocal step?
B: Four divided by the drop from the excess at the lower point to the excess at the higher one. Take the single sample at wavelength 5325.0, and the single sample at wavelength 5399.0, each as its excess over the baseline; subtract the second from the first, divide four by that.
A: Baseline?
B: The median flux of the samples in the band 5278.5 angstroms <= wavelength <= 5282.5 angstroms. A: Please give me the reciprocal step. 1.4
